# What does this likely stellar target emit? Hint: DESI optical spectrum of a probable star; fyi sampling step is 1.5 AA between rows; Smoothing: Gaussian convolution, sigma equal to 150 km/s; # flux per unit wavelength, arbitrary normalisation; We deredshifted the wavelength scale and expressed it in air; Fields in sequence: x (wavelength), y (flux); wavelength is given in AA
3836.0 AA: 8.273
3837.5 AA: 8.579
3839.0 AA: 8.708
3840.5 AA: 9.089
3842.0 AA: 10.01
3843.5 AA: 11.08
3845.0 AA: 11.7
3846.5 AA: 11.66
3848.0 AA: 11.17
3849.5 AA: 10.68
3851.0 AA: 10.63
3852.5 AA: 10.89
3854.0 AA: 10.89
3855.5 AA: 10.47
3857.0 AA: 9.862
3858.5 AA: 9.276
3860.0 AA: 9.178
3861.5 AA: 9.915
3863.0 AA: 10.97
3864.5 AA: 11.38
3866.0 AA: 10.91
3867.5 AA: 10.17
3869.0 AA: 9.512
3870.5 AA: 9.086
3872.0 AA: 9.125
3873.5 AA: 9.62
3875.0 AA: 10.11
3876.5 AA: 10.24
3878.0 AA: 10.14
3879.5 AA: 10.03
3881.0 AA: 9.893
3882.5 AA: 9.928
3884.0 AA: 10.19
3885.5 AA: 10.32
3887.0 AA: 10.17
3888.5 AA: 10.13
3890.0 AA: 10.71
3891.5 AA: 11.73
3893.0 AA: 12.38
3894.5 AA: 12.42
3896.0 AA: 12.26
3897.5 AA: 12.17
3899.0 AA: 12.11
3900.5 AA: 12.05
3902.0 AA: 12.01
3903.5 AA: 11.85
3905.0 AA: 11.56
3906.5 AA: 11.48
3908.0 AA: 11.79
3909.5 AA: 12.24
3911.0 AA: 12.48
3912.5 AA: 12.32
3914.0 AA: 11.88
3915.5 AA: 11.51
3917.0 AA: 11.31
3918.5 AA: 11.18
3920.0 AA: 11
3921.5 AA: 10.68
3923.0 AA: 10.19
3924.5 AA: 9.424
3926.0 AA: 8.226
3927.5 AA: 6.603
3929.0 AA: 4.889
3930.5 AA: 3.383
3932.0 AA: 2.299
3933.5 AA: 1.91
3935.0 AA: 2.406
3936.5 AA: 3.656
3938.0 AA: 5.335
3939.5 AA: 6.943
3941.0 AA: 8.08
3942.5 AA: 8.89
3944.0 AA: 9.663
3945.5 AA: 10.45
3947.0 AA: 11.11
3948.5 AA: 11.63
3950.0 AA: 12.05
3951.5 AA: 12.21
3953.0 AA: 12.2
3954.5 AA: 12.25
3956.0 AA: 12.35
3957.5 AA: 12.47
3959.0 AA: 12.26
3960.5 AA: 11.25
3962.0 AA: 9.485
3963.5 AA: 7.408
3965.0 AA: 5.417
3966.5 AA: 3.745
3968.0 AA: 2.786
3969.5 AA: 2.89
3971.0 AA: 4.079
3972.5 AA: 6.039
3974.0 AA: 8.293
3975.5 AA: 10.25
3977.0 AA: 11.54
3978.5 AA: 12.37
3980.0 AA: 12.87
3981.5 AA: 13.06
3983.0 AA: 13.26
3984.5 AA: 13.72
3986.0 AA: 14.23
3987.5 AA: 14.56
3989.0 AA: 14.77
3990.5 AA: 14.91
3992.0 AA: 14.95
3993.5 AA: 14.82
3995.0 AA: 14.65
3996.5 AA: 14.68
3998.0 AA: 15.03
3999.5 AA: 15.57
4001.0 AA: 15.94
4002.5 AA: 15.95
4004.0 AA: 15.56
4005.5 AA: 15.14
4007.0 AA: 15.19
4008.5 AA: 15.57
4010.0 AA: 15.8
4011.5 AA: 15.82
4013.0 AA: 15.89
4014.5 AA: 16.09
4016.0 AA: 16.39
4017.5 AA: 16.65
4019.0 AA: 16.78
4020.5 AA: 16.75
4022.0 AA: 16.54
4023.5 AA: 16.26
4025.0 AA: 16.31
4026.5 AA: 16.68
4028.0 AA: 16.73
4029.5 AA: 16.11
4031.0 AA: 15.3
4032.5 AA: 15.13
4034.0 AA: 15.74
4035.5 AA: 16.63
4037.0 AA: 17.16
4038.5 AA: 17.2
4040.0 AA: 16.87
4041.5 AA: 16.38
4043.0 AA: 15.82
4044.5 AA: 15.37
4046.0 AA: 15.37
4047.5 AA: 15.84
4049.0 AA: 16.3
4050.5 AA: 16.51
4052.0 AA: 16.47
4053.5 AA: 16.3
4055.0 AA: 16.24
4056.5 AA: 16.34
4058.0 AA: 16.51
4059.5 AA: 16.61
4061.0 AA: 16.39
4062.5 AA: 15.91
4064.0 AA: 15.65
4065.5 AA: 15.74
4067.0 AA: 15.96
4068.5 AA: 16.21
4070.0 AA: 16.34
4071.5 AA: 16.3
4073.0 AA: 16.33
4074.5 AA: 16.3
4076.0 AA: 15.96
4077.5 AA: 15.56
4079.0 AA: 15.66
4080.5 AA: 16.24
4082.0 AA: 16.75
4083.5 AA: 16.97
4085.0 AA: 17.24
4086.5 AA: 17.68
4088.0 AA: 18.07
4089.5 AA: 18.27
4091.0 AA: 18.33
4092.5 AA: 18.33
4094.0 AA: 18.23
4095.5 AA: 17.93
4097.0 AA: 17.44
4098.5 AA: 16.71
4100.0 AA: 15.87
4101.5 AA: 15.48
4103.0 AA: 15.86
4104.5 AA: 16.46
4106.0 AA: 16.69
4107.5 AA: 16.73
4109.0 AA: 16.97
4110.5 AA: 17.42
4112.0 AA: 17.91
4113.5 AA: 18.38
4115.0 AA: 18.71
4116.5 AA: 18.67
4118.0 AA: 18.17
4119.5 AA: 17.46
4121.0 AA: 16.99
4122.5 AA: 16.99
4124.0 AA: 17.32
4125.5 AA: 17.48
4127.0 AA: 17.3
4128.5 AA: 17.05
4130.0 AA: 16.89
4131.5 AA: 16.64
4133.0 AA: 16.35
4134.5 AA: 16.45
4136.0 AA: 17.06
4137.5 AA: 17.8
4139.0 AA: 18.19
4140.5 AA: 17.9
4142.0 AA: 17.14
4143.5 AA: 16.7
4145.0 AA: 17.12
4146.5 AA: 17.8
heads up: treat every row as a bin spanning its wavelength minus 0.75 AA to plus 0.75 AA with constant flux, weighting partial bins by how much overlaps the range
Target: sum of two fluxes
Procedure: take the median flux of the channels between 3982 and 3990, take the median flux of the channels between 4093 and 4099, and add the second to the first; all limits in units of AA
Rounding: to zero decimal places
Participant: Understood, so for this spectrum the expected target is 32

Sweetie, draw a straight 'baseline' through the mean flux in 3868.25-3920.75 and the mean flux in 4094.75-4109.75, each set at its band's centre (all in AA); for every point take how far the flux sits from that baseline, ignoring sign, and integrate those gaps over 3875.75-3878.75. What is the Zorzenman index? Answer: 1.2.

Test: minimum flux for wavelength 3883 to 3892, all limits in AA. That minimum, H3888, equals 10.13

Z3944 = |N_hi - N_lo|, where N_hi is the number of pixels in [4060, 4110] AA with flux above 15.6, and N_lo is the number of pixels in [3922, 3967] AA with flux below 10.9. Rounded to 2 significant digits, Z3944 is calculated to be 11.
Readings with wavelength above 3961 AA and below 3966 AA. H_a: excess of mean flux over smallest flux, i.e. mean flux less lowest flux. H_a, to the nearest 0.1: 2.0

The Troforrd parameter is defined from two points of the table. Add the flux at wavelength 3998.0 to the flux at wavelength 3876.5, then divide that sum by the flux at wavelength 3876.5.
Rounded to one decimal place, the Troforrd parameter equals 2.5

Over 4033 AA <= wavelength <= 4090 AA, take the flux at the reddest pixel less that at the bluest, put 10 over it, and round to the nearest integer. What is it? 4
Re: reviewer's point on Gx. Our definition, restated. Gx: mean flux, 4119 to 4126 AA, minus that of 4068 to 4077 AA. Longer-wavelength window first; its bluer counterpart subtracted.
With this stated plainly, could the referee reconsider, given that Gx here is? 1.0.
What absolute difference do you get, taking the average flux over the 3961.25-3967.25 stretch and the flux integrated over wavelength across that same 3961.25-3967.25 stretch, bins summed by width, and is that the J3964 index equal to 32.6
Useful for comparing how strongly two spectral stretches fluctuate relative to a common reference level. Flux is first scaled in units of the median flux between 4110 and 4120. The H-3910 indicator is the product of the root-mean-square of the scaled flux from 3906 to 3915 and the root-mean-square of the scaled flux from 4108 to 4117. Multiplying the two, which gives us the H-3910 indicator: 0.66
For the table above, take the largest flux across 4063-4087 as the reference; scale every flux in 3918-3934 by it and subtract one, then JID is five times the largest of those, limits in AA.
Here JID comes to -1.8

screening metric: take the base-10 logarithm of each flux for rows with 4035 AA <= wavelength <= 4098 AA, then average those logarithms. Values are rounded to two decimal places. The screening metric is 1.22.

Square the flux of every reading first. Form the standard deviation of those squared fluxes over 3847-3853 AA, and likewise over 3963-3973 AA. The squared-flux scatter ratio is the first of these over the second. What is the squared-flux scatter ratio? 0.3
